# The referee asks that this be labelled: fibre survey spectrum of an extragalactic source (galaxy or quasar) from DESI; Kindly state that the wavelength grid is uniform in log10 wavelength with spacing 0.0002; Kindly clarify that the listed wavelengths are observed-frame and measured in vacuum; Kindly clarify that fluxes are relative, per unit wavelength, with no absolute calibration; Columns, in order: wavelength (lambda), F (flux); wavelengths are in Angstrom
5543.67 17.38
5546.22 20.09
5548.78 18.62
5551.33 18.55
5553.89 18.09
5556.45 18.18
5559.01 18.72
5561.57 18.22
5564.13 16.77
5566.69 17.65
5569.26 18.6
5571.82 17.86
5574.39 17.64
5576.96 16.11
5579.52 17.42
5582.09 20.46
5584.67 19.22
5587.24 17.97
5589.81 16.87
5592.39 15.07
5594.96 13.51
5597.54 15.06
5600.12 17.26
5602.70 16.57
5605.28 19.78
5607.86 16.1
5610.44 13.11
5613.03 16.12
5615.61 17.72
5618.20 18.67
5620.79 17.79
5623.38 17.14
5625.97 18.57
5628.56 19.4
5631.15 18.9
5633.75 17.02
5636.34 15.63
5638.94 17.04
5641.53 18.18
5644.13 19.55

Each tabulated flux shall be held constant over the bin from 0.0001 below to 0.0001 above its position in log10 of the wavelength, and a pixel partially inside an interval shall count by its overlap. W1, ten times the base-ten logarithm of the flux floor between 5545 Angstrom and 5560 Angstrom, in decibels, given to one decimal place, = 12.6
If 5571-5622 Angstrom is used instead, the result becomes 11.2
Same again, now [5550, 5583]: 12.1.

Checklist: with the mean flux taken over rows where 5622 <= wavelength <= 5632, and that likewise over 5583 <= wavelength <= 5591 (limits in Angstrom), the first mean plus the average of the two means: 36.8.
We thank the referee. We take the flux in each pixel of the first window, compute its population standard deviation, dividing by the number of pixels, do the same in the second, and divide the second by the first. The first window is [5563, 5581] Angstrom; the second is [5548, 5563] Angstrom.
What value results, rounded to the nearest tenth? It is 0.3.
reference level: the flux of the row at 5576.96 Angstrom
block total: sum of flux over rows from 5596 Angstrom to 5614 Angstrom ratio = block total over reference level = 7.1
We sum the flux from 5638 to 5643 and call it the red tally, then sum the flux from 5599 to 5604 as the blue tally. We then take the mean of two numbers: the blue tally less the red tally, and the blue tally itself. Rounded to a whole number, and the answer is 16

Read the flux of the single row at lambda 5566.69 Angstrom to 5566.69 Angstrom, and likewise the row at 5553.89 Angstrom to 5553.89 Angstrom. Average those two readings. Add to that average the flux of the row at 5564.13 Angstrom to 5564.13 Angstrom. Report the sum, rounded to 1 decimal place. 34.6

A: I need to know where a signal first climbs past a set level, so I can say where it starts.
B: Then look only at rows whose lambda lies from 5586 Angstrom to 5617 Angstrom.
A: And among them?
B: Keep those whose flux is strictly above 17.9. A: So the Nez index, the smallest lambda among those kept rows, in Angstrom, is 5587.24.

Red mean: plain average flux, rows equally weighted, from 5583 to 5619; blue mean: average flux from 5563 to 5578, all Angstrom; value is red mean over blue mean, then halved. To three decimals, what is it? 0.477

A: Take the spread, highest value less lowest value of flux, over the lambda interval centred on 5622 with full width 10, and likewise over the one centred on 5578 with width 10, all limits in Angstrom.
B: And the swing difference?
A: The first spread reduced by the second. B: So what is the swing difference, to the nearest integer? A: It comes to -3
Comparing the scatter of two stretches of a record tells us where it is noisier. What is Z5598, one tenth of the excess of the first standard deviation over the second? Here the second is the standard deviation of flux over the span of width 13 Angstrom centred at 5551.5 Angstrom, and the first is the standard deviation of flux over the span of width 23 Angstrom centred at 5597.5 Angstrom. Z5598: 0.10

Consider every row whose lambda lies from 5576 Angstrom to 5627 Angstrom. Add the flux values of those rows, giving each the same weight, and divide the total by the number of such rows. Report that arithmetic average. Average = 17.0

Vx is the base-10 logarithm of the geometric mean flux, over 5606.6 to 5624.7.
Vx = 1.22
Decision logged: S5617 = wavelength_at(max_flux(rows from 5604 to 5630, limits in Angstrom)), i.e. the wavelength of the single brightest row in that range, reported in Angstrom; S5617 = 5605.28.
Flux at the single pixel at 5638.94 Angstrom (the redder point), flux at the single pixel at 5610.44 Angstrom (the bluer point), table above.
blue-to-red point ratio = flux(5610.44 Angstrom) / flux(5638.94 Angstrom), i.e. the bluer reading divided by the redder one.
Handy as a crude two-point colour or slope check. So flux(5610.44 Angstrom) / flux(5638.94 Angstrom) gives 0.77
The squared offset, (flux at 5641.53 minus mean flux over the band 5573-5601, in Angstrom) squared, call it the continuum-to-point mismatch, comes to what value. 1.5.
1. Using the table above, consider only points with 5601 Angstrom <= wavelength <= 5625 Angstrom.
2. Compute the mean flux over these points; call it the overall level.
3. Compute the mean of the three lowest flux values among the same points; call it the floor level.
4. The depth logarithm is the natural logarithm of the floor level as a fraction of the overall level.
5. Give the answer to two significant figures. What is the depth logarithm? -0.12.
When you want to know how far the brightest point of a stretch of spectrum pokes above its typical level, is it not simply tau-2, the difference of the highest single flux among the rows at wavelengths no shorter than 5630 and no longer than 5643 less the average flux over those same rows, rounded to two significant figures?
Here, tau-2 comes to 1.5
